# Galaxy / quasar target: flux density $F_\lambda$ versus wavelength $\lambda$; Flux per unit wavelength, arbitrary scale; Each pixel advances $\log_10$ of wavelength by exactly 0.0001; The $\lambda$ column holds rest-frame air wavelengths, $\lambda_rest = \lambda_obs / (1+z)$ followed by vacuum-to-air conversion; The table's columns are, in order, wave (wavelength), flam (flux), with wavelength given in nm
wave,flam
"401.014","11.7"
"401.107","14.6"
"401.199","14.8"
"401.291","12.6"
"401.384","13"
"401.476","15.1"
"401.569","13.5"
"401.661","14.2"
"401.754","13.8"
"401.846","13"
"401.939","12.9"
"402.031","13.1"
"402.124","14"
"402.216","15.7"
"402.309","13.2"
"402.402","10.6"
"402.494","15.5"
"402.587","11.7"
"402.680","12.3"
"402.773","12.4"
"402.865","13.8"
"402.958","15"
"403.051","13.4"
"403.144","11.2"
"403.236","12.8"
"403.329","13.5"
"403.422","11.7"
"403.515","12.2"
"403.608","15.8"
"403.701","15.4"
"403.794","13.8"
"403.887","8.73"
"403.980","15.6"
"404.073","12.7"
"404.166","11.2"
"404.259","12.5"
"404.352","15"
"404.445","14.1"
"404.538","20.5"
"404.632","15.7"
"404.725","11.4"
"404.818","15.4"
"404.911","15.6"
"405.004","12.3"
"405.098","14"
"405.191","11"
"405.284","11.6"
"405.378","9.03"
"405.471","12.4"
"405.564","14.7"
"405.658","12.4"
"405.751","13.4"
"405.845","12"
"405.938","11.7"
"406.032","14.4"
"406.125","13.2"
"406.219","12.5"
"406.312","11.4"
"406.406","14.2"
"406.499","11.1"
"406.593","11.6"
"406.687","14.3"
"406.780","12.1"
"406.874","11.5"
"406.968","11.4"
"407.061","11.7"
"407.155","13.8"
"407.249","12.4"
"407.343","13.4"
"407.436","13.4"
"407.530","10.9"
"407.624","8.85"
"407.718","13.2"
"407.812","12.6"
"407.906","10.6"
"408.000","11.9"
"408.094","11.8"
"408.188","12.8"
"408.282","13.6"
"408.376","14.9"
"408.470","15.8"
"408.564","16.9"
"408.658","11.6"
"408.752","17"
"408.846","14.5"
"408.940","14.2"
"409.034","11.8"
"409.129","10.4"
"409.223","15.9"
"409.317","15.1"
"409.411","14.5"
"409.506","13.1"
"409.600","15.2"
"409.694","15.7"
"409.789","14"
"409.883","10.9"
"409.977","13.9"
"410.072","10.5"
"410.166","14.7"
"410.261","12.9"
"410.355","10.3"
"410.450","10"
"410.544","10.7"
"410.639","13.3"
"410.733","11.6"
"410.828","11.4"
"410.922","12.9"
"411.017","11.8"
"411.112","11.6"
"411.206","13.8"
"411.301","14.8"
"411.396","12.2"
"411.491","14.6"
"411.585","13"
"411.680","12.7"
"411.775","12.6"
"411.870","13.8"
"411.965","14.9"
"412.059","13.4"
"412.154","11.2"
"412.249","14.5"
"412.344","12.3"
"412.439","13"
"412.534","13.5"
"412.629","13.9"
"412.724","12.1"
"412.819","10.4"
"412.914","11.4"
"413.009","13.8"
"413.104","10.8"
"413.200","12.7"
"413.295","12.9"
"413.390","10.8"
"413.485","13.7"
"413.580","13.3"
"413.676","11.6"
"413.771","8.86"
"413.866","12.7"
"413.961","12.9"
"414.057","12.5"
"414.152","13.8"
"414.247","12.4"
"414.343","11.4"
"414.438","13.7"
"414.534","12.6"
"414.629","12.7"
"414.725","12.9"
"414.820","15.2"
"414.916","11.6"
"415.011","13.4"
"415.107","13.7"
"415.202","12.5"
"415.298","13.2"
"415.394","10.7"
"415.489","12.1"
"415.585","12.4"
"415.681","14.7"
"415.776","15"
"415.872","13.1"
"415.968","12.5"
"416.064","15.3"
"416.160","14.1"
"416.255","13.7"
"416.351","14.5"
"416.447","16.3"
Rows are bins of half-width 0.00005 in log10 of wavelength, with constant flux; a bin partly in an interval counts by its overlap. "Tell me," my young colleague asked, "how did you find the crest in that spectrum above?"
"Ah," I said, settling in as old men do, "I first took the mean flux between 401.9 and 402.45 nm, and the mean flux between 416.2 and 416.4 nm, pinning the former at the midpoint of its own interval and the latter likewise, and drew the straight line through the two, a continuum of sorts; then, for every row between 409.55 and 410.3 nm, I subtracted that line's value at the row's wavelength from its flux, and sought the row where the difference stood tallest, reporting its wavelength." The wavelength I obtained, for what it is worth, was 409.694 nm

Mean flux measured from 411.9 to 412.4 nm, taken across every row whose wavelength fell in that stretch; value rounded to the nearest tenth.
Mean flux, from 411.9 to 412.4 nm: 13.3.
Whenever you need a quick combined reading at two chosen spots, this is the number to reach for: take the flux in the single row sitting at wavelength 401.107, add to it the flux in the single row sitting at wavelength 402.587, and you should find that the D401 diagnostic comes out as 26.3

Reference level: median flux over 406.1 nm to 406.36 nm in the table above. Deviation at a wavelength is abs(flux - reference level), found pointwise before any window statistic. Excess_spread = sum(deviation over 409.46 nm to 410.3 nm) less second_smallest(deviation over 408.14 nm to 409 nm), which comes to 15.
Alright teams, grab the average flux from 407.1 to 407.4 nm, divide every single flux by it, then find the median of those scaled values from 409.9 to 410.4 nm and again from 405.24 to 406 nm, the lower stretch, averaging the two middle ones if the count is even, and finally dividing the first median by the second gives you 1.06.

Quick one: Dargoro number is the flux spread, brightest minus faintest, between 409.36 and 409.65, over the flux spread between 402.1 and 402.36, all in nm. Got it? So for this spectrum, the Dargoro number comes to 0.8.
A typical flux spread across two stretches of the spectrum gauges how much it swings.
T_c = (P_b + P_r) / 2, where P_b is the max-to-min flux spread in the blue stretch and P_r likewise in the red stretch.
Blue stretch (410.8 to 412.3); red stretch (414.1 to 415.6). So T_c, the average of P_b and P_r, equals 4.1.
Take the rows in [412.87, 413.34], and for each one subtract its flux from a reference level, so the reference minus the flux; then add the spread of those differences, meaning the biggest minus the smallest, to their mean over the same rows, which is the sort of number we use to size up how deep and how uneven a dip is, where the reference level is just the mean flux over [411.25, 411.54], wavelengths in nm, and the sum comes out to 5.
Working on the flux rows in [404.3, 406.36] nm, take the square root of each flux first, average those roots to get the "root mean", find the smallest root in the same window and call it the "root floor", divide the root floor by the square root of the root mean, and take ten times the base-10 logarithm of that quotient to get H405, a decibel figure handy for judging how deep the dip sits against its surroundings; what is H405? 1.97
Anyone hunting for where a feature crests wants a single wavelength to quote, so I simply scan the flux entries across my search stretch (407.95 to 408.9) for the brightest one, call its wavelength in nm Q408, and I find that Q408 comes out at 408.752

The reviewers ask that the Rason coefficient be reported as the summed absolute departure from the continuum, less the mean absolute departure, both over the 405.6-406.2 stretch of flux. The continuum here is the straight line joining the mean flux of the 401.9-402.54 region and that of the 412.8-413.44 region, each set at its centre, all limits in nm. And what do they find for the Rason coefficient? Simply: 4.1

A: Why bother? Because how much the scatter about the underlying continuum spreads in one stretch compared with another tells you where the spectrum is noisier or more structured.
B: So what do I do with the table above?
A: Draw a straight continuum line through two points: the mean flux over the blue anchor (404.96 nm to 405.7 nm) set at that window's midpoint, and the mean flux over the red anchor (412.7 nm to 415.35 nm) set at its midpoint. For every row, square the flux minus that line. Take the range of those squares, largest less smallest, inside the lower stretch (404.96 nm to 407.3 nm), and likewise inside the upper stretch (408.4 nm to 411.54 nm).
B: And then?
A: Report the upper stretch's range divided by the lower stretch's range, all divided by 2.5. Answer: 0.9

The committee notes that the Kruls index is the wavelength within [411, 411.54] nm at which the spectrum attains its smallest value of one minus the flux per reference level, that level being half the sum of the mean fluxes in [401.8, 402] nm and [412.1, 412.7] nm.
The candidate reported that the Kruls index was 411.301 nm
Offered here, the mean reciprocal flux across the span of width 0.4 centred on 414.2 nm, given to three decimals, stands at 0.080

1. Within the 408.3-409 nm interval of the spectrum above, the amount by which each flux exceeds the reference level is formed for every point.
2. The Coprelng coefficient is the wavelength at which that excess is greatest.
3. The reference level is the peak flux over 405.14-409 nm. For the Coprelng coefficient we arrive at 408.752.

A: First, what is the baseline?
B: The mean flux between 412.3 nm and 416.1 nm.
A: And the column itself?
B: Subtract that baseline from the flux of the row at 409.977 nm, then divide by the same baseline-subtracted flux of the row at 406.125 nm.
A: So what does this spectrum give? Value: 2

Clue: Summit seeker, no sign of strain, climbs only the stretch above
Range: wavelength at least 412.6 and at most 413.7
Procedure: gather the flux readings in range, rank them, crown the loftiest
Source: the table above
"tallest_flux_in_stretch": 13.9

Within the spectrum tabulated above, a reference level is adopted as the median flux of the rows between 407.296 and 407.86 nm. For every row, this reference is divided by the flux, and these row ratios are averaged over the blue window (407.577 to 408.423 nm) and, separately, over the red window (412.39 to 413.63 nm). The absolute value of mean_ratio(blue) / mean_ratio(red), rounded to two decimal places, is 1.03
